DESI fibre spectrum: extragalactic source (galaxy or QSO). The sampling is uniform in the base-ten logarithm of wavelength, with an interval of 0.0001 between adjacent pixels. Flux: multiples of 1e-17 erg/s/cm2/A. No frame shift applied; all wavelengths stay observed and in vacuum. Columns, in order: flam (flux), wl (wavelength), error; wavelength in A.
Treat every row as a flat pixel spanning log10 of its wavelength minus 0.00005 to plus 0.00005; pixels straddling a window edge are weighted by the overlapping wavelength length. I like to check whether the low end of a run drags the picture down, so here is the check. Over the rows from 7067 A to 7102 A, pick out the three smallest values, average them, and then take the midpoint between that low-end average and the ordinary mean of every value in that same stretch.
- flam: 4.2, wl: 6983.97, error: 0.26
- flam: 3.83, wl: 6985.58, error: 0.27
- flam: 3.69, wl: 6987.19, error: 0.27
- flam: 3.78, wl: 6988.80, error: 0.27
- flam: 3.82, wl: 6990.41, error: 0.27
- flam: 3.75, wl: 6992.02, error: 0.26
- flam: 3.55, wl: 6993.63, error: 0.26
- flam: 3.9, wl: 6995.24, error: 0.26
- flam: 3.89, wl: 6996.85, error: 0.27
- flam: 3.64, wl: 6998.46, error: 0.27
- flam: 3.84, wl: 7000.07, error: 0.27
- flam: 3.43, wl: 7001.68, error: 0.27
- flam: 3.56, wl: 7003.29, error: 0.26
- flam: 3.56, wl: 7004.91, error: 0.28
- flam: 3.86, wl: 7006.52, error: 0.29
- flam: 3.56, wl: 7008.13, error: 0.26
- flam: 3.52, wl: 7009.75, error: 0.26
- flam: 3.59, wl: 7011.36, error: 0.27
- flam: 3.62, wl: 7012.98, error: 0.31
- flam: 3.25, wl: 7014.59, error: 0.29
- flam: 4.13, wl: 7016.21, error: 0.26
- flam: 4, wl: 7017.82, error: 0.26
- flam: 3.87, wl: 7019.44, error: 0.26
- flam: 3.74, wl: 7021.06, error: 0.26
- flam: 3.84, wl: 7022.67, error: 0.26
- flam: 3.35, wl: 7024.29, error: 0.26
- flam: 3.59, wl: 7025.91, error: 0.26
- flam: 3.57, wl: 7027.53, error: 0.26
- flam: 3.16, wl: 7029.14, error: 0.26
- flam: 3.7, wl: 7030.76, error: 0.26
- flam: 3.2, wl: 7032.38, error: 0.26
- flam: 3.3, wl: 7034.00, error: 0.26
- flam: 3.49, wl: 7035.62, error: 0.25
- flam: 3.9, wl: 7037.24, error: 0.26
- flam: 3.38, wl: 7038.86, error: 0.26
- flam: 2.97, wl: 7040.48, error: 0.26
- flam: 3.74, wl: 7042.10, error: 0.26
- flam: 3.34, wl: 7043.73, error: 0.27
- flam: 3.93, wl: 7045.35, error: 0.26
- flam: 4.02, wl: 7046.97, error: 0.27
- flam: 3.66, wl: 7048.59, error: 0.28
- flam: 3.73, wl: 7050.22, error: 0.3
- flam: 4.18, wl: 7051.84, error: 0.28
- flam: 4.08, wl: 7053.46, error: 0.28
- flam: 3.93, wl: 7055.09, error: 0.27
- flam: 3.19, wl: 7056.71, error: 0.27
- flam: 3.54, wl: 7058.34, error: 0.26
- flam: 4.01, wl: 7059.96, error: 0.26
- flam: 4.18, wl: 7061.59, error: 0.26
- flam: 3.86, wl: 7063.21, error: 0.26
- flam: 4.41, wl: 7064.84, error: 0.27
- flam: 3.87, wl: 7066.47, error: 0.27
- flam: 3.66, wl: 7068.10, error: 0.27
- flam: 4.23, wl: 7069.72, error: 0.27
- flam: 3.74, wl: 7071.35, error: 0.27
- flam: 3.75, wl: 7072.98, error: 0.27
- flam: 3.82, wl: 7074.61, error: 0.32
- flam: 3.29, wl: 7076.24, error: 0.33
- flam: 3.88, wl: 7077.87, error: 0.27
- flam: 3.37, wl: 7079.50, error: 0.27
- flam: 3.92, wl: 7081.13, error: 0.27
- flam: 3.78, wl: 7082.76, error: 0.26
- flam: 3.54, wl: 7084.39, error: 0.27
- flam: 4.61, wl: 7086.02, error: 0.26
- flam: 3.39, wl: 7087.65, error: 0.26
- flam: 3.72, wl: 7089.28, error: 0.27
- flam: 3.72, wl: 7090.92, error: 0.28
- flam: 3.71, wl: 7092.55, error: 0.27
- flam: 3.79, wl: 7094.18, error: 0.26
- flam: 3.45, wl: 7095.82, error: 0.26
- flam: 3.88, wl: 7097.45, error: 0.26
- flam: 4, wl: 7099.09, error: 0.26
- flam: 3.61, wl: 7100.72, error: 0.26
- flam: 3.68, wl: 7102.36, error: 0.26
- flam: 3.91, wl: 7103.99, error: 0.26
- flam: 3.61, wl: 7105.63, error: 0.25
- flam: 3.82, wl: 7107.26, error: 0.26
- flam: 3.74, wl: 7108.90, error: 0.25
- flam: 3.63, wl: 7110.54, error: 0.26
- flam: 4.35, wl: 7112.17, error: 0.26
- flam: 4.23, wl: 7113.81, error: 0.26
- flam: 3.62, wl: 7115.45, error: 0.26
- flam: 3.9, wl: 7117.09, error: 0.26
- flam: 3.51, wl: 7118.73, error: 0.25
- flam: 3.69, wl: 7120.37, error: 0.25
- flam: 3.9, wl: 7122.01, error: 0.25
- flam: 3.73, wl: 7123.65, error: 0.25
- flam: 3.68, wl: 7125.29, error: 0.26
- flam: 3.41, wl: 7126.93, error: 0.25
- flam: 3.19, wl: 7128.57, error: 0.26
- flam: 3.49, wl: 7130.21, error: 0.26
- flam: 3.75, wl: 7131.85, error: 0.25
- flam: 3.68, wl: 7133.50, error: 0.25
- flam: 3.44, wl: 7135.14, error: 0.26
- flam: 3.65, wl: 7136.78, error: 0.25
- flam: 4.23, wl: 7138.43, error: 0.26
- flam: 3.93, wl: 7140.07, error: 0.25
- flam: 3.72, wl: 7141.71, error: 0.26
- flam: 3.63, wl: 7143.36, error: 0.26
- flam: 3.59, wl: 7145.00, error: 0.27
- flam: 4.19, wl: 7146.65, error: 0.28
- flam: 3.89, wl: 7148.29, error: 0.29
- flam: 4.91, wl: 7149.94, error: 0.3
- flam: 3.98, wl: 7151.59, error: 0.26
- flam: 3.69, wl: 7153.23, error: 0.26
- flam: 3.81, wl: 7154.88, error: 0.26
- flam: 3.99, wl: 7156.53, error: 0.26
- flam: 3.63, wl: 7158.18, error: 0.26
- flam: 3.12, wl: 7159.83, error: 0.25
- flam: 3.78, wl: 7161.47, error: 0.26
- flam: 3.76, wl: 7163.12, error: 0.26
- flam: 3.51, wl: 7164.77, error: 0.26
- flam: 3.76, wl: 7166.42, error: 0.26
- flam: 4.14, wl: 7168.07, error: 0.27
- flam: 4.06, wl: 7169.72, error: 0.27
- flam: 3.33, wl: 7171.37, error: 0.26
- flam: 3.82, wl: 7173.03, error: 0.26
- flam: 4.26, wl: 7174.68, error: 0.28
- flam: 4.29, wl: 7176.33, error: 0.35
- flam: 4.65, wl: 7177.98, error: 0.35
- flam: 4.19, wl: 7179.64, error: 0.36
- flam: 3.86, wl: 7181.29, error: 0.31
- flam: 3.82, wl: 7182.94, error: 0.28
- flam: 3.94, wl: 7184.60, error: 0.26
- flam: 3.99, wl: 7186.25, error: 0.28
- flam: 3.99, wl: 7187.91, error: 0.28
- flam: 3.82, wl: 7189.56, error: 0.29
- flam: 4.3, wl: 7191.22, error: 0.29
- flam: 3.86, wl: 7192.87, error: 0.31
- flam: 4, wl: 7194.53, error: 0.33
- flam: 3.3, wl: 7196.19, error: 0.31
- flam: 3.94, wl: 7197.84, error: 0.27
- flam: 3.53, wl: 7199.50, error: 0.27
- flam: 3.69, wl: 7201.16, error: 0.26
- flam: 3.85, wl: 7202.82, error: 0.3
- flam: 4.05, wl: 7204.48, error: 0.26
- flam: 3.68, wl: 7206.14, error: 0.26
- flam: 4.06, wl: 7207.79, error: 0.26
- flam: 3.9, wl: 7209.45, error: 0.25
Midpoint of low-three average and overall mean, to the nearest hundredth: 3.55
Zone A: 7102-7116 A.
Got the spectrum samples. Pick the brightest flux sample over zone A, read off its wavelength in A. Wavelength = 7112.17 A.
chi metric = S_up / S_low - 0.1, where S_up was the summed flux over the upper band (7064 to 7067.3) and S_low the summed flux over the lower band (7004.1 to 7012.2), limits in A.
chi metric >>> 0.36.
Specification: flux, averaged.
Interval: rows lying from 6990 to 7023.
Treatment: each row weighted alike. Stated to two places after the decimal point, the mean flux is 3.71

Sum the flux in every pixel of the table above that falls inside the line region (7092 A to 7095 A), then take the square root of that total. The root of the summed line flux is 2.74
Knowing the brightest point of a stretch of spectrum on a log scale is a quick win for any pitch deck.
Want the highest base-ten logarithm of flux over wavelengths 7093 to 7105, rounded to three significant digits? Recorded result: 0.602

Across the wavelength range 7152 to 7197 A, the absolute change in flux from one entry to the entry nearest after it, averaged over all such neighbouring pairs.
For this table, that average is 0.300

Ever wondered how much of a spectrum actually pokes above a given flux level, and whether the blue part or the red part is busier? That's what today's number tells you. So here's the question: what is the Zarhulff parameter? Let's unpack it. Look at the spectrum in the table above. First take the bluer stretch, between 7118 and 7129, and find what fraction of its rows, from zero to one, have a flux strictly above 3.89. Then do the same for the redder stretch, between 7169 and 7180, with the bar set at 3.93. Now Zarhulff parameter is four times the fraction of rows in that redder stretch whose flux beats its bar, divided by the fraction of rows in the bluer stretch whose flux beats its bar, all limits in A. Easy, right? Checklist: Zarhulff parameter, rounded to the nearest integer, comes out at 20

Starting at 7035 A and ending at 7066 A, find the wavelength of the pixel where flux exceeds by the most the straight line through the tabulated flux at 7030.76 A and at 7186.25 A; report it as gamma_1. 7064.84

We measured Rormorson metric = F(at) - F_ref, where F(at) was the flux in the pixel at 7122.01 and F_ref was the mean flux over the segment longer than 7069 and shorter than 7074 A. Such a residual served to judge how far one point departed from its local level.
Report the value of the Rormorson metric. 0.0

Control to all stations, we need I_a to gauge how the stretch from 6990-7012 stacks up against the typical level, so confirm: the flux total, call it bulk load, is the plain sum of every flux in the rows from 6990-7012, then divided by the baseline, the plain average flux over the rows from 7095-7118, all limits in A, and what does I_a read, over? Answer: 13.5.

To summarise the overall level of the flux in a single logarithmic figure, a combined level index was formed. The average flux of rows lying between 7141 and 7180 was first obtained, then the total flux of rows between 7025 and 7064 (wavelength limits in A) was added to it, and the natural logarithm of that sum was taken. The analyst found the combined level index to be 4.52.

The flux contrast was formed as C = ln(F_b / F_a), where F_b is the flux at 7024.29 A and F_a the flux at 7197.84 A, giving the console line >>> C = -0.16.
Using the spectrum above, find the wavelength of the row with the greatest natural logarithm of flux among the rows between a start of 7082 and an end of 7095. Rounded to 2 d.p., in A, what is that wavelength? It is 7086.02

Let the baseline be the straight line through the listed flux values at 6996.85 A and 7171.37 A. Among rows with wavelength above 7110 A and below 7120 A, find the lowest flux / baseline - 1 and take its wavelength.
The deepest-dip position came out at 7118.73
